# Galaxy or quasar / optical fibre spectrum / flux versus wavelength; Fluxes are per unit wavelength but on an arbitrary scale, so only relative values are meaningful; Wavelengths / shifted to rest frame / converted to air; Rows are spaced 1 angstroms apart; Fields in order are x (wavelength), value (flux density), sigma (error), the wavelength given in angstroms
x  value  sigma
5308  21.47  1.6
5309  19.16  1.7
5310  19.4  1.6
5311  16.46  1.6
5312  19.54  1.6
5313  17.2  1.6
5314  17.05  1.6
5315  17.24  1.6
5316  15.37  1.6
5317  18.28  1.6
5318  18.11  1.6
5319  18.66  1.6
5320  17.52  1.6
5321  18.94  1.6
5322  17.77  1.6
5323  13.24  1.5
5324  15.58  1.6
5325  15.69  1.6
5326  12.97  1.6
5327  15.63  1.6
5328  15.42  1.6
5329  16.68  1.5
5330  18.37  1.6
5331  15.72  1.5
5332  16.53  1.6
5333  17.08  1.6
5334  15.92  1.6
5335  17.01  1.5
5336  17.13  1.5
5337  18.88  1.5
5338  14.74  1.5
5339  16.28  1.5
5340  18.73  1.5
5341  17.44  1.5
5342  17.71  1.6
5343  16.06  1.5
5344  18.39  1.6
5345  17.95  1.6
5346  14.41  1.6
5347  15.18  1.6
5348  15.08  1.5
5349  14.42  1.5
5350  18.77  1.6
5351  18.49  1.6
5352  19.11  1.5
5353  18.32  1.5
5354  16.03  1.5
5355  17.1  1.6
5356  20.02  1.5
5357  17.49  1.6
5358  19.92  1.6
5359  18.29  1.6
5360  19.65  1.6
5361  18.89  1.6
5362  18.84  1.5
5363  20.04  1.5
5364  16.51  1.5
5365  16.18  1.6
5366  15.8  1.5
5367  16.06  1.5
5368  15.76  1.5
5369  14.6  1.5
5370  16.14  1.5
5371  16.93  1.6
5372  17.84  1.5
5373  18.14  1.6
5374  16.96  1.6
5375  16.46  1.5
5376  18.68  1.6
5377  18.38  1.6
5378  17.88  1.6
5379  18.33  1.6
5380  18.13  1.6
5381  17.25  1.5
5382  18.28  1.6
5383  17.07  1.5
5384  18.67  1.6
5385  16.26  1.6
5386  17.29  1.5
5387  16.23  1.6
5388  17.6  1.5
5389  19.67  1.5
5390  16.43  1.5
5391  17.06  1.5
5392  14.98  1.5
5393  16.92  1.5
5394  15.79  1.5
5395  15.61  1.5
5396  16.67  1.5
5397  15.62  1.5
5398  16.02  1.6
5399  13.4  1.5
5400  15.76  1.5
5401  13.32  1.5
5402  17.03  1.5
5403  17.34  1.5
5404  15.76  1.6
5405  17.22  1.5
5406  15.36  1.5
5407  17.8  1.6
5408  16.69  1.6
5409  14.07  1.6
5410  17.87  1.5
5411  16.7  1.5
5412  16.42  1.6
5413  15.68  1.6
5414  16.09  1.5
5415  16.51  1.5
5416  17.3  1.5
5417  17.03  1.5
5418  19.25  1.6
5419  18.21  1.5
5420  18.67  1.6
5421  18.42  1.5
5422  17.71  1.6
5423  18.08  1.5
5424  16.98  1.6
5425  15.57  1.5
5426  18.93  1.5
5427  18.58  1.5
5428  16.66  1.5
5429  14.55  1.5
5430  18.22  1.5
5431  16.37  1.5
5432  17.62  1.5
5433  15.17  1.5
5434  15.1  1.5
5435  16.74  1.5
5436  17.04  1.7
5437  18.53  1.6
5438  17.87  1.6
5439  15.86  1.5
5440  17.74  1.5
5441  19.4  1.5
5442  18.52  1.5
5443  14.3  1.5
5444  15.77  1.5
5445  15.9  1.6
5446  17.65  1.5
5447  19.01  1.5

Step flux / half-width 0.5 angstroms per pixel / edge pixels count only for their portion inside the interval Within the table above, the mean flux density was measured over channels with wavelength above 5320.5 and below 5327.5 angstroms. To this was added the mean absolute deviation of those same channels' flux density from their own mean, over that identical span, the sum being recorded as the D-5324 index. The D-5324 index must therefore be 17.2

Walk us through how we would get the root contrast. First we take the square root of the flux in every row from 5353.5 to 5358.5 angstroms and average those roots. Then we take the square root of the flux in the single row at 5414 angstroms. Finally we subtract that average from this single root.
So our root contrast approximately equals -0.24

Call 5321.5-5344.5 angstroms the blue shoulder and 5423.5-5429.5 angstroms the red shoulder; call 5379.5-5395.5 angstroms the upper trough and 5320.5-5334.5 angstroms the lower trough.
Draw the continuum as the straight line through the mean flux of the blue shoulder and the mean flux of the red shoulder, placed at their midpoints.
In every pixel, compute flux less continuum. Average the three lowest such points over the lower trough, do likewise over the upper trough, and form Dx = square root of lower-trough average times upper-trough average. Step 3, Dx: 1.8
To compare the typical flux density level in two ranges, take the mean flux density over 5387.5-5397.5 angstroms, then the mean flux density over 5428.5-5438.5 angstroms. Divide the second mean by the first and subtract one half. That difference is 0.51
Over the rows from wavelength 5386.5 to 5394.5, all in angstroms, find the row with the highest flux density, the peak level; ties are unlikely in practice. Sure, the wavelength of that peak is 5389 angstroms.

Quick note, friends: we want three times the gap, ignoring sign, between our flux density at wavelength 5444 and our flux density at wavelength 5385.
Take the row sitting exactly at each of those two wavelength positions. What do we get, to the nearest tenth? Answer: 1.5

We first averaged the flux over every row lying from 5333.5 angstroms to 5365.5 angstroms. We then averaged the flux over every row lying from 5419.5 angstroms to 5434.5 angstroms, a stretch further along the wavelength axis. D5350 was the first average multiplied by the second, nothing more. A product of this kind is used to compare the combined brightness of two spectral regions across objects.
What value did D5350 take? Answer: 299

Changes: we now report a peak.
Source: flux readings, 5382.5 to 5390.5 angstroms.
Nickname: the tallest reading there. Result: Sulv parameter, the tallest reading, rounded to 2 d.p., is 19.67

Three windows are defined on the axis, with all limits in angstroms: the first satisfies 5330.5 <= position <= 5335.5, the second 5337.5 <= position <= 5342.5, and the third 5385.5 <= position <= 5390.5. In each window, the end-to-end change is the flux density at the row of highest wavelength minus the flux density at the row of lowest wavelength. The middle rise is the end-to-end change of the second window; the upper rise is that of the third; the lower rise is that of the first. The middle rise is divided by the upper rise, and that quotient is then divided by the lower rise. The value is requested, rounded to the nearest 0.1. -2.7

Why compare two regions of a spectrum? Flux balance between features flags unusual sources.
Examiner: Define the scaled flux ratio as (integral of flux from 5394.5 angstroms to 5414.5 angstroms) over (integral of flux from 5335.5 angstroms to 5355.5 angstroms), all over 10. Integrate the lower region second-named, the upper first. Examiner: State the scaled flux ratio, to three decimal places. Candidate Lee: 0.094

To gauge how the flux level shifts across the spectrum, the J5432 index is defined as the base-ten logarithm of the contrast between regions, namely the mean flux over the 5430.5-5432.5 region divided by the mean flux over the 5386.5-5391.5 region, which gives -0.010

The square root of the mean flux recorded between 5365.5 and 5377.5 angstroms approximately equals 4.10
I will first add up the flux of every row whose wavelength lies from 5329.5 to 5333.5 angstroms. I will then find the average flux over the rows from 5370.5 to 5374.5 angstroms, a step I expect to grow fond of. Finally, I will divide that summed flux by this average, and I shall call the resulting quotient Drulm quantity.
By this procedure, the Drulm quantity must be 3.9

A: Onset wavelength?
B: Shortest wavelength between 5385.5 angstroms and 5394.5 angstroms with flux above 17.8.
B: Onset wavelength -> 5389 angstroms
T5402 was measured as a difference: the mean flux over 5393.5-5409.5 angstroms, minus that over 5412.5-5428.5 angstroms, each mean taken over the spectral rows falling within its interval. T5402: -1.6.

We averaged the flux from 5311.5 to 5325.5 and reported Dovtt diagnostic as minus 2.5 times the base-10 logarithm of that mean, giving -3.09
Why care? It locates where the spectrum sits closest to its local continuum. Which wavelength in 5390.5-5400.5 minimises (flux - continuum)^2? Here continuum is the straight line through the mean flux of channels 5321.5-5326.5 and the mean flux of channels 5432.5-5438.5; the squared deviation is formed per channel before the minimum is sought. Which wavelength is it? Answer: 5398 angstroms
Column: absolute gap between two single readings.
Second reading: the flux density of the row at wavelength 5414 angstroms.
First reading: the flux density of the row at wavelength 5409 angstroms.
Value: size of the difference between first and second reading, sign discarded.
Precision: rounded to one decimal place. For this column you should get 2.0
